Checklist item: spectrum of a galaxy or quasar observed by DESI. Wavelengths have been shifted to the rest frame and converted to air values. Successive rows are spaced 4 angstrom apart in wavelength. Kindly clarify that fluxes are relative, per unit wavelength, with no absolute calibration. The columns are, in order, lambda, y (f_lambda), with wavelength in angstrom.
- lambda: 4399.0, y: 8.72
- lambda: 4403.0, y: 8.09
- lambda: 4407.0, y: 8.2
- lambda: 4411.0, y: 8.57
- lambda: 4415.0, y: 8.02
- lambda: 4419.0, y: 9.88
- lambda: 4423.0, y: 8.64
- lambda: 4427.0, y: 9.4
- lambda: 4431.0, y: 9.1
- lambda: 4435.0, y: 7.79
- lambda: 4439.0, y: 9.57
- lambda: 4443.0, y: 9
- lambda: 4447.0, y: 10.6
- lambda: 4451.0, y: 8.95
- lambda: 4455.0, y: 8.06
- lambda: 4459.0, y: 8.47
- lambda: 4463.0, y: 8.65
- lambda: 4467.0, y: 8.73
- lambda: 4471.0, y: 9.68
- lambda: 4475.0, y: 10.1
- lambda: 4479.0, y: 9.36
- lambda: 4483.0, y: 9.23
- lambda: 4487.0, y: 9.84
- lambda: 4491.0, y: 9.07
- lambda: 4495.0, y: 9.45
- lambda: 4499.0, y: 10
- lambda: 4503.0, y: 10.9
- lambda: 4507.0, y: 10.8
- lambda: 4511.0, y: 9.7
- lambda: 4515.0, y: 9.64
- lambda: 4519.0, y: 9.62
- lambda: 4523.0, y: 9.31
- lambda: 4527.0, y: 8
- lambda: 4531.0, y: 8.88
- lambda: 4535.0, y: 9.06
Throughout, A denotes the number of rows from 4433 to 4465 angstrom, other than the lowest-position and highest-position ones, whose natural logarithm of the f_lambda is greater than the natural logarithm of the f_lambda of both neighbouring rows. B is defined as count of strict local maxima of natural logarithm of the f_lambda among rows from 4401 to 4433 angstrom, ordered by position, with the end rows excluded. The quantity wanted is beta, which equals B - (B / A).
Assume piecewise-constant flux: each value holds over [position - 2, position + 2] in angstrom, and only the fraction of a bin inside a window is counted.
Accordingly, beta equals 1.5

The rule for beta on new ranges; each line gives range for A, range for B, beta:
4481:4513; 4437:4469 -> 0.5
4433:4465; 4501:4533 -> 0.0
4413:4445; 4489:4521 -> 0.7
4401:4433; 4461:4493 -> 1.3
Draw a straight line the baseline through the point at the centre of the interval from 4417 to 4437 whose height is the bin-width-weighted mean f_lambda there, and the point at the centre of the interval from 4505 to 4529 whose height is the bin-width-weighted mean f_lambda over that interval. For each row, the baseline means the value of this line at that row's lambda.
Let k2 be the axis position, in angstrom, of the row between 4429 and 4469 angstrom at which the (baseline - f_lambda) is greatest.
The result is 4435.0 angstrom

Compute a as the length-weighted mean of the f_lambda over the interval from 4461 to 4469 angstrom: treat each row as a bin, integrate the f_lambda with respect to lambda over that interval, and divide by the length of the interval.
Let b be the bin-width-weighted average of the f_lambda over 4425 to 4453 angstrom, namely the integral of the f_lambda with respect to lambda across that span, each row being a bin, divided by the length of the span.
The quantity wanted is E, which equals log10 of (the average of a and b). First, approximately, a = 8.7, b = 9.2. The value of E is 0.952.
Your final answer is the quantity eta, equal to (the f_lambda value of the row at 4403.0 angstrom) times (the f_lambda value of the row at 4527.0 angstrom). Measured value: 65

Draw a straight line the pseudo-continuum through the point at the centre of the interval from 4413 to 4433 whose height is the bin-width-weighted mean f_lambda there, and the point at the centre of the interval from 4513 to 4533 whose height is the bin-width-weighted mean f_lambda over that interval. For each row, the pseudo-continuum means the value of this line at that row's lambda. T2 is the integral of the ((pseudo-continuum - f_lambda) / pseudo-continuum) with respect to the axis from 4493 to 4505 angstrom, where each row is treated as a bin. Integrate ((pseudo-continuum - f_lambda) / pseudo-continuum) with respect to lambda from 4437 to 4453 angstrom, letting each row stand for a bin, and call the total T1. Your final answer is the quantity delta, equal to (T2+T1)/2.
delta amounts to -1.1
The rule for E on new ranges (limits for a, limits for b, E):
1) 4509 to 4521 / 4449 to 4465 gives 0.959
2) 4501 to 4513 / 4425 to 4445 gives 0.988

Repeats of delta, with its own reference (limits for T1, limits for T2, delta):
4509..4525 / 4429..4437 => -0.2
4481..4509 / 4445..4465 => -1.2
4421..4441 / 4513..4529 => 0.1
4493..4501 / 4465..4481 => -0.7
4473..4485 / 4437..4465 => -0.4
